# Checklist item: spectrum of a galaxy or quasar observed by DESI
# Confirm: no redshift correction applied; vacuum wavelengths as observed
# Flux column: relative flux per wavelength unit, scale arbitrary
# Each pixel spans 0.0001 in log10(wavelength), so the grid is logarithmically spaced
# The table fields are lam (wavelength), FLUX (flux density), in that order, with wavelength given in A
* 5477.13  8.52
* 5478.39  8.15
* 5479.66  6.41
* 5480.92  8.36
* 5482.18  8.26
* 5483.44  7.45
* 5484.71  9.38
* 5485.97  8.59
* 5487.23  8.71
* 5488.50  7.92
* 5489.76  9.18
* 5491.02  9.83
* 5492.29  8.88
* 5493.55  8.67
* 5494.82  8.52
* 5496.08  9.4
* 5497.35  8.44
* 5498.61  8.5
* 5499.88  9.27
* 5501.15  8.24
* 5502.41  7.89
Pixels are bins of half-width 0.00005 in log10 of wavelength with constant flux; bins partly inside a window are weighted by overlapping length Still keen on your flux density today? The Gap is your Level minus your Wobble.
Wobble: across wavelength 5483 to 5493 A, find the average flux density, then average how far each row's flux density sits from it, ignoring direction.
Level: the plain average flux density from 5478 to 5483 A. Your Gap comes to 7.2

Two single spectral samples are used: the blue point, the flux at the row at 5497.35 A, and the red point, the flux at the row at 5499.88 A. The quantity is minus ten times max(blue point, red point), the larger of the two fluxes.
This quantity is -93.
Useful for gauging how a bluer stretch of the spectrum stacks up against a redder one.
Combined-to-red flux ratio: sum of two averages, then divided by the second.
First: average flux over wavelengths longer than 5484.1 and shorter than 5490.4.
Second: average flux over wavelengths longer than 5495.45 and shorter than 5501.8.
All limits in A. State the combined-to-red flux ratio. 2.00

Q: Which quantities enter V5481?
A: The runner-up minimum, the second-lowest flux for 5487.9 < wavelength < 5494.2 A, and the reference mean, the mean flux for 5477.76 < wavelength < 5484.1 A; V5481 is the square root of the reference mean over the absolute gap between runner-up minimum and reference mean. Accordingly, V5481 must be 3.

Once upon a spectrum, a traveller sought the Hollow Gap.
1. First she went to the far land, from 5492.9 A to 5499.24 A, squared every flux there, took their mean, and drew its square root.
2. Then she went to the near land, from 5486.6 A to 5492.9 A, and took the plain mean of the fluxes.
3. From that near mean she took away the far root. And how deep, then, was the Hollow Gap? 0.19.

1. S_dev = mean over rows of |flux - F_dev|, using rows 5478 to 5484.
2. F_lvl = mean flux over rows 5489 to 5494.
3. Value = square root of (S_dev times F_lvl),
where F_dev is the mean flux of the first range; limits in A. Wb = 2.41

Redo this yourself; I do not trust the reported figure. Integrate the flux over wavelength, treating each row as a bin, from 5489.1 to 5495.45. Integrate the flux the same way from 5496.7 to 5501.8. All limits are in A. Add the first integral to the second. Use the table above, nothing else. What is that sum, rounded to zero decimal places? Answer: 101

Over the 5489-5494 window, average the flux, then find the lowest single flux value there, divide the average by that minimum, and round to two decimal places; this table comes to 1.05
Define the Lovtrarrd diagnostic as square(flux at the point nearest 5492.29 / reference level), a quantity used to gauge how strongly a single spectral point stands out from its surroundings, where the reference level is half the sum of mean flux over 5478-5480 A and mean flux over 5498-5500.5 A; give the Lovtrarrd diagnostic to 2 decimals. 1.21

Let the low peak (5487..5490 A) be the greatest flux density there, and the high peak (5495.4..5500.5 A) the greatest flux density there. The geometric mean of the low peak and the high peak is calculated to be 9.29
